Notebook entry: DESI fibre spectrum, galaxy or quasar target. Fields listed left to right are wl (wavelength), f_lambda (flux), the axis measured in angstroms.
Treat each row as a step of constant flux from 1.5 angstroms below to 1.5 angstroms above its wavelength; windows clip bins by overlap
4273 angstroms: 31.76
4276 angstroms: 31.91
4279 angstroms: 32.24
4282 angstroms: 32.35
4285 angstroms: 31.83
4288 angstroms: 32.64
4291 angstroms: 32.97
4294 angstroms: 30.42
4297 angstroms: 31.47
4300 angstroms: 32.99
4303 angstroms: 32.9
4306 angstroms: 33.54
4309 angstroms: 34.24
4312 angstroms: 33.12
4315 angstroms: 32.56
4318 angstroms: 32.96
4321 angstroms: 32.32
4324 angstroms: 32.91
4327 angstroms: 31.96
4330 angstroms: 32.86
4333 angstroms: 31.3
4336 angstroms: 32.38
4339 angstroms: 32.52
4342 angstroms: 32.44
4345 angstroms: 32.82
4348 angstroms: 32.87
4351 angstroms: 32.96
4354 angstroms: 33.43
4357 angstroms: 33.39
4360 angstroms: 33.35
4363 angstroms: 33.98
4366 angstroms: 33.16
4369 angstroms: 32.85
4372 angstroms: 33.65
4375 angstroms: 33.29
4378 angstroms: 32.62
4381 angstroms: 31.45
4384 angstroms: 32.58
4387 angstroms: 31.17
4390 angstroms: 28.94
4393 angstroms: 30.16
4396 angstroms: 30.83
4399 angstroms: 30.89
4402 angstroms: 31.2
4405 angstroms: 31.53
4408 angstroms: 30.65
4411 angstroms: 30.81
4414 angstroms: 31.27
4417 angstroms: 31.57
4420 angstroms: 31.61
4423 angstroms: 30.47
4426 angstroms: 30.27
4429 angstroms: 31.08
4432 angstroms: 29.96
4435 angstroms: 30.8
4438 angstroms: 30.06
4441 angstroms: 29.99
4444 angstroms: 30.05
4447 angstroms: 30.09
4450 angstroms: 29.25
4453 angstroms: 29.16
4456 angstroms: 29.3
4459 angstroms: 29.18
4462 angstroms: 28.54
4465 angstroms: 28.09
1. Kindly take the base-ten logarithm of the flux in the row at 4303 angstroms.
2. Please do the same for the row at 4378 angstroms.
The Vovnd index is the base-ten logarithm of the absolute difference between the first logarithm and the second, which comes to -2.43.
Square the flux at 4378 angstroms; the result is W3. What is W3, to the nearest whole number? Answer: 1064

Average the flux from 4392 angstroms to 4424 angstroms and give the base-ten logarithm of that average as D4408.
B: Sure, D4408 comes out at 1.49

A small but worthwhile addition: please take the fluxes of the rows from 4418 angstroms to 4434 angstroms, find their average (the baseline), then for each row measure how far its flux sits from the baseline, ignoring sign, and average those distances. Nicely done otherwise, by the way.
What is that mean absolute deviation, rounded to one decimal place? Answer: 0.5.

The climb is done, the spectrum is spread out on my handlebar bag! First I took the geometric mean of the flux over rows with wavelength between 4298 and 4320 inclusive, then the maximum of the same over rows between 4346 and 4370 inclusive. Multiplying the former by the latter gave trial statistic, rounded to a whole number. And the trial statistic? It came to 1128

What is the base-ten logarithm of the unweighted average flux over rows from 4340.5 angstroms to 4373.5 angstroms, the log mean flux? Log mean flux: 1.52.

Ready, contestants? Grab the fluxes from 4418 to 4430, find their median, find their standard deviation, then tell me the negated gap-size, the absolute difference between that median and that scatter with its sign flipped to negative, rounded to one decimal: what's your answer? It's -30.2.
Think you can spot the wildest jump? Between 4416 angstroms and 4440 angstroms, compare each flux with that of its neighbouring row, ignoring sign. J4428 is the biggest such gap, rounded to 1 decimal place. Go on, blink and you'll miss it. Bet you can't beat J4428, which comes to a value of 1.1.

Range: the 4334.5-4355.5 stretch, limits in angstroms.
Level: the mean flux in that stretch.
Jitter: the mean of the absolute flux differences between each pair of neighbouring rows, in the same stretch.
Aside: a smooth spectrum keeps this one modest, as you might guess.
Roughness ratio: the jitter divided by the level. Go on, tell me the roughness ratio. 0.0062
